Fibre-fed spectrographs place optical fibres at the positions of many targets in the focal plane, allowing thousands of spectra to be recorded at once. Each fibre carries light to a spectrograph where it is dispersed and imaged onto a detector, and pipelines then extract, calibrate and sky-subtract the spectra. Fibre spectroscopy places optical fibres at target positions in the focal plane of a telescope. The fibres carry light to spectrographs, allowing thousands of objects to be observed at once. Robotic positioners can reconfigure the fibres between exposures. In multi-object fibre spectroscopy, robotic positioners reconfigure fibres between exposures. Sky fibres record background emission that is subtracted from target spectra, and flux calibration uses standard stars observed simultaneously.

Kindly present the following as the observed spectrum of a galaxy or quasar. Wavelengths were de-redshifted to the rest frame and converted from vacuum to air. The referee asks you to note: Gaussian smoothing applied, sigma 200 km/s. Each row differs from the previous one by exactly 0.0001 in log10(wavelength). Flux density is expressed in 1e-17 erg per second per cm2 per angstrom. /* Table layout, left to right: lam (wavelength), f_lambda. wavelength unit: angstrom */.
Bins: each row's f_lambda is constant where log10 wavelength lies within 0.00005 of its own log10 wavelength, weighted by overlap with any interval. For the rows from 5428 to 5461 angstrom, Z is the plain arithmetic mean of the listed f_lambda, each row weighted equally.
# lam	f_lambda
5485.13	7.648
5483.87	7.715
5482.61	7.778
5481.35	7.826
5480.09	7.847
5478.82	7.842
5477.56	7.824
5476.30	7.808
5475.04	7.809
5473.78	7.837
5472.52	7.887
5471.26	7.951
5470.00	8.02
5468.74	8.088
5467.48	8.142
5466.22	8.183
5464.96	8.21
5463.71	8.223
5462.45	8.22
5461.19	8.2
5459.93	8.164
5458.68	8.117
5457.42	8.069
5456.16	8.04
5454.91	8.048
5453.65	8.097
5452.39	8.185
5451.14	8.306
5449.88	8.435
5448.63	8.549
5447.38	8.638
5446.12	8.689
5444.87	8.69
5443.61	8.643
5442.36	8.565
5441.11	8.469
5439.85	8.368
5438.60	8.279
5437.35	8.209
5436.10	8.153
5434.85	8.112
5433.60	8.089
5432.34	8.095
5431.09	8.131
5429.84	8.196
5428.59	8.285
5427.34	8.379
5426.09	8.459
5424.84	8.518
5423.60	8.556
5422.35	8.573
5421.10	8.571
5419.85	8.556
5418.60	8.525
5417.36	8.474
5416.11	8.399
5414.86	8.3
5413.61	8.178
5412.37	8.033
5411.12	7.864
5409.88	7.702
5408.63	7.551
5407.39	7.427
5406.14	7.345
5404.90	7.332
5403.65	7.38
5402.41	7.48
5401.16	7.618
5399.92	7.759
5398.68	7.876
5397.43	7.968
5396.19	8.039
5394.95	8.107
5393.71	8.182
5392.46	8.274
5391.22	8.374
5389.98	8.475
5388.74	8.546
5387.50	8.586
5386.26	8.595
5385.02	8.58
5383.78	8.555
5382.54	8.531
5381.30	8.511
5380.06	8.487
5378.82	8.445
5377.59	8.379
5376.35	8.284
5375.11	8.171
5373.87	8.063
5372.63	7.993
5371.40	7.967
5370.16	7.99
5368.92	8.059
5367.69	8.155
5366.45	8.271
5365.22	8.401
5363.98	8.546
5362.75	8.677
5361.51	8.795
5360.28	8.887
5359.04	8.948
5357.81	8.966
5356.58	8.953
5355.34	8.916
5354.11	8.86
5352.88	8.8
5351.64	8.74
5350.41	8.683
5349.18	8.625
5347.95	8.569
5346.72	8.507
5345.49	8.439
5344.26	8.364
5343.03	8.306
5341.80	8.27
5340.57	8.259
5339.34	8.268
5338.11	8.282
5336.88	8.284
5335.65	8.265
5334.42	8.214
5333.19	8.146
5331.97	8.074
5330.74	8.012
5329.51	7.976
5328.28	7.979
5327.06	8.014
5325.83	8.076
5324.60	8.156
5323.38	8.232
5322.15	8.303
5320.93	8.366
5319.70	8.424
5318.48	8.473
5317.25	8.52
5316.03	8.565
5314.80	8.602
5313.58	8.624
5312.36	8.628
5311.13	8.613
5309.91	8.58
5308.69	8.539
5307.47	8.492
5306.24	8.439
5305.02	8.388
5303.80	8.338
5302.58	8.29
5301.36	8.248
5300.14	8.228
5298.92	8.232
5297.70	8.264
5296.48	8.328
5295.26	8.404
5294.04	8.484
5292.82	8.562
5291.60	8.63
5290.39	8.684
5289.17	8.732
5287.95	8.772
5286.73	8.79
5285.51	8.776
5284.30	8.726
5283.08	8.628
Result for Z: 8.29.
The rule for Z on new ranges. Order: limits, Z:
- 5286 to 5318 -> 8.50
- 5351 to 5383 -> 8.49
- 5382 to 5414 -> 8.01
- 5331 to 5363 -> 8.54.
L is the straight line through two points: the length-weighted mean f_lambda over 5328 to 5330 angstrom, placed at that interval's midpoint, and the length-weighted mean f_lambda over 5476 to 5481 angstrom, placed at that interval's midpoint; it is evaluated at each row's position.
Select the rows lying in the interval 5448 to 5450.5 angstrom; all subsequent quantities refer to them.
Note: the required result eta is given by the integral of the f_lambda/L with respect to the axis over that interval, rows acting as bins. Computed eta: 2.71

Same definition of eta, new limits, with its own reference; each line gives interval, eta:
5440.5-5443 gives 2.72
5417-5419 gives 2.16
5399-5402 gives 2.92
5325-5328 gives 3.03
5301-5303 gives 2.07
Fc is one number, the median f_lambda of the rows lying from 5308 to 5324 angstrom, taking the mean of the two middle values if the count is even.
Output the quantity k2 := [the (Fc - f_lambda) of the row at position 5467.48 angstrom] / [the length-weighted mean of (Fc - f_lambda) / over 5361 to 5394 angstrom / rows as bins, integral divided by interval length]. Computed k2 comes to 2.3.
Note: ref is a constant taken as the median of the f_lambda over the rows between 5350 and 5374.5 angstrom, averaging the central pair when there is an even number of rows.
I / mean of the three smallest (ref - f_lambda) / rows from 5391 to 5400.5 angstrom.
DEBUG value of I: 0.40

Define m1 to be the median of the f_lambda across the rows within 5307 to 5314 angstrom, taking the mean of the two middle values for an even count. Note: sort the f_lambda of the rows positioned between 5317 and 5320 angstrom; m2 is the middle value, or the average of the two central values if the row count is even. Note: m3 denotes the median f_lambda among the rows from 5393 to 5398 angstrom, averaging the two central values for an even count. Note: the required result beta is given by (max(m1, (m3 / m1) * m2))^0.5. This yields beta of 2.93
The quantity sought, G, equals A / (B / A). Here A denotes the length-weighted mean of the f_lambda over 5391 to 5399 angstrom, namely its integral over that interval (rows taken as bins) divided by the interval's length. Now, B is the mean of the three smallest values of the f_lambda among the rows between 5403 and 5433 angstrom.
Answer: 8.9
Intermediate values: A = 8.11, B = 7.35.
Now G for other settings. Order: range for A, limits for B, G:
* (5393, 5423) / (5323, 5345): 7.9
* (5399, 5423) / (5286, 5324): 7.7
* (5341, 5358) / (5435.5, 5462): 9.3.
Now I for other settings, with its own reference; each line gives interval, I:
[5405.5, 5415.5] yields 0.51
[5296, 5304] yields 0.36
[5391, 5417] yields 0.32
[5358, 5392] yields -0.20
